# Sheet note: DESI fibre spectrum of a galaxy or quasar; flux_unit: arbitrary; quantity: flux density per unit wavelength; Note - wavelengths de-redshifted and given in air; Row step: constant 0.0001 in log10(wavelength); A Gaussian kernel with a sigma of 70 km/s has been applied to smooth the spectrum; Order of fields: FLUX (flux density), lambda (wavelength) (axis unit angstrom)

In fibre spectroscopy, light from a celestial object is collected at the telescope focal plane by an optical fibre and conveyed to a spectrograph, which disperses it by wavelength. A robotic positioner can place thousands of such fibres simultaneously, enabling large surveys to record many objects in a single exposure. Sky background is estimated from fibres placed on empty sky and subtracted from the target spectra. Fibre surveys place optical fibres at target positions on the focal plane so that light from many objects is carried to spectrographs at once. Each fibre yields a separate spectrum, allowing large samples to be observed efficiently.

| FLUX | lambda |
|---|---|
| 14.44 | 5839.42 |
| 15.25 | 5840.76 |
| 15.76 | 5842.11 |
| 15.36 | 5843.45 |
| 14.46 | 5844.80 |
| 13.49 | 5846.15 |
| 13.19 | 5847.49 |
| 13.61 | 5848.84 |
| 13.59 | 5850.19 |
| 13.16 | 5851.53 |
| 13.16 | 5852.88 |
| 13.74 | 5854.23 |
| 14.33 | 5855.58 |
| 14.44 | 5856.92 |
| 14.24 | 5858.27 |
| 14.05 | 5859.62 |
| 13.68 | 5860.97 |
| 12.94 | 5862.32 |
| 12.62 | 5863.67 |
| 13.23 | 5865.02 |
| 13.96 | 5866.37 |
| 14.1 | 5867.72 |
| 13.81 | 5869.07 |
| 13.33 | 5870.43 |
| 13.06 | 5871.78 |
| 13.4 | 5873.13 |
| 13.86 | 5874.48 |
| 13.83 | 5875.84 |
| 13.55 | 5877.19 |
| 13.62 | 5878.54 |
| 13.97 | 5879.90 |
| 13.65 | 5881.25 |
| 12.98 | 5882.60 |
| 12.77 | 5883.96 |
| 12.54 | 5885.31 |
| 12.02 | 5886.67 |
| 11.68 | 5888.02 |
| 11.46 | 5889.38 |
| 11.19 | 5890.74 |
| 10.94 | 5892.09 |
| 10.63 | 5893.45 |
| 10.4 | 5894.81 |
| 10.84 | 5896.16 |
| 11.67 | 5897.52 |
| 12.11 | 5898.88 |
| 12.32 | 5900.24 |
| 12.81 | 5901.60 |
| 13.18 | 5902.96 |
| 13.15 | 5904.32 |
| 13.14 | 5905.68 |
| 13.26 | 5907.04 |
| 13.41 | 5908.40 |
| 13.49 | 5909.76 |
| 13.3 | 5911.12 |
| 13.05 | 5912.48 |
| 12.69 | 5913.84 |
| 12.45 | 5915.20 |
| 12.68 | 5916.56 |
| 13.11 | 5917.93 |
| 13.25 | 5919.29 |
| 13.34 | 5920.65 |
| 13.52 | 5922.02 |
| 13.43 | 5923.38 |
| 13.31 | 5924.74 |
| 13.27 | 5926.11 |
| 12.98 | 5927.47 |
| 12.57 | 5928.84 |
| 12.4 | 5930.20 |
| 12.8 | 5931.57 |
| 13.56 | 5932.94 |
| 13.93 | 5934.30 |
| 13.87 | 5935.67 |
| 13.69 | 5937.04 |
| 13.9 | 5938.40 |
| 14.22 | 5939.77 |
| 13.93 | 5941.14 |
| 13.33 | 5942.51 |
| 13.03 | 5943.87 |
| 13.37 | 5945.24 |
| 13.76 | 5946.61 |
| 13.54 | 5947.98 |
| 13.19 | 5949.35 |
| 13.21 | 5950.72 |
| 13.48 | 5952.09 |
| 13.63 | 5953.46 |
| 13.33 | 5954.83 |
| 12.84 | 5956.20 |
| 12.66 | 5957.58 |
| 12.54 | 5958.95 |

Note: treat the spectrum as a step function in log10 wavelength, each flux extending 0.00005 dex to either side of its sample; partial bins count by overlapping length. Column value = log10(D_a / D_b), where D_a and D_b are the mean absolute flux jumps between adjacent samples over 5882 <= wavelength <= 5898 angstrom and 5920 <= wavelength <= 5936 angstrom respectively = 0.12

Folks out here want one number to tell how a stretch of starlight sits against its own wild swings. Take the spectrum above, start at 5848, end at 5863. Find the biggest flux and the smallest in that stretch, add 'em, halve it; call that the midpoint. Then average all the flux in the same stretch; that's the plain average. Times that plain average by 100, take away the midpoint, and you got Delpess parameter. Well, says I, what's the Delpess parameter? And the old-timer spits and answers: 1358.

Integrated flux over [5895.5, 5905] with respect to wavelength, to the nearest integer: 117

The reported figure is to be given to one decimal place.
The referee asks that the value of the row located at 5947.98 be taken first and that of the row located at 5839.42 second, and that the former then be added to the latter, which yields 28.0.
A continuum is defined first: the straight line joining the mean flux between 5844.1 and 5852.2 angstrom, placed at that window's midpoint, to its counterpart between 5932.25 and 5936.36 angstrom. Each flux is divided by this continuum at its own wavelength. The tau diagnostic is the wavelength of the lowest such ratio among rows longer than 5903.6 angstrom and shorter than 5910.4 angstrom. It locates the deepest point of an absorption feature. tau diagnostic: 5905.68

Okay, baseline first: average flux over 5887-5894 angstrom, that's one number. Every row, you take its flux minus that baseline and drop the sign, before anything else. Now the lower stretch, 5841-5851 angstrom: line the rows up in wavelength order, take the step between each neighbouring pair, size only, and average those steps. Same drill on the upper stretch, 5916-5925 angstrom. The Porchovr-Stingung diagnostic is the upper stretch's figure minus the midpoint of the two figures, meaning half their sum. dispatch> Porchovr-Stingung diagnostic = -0.16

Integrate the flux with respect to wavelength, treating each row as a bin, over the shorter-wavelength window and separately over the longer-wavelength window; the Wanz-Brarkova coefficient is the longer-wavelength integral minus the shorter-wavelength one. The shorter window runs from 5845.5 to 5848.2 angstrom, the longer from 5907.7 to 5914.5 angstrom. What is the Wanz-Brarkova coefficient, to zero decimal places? 54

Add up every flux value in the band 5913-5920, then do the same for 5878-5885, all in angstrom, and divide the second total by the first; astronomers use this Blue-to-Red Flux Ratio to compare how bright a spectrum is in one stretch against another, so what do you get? 1.04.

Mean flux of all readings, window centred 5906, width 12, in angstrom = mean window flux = 13.1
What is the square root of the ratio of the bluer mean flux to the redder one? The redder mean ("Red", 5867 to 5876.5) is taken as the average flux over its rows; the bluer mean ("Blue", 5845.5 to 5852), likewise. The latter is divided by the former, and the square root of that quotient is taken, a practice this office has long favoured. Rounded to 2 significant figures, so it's 0.99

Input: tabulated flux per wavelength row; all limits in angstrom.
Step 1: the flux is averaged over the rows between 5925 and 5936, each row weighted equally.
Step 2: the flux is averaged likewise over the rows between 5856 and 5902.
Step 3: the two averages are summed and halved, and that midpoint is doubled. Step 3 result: 26.0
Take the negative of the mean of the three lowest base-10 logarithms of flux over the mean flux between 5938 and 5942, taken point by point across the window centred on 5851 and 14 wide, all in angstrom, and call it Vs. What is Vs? 0.03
